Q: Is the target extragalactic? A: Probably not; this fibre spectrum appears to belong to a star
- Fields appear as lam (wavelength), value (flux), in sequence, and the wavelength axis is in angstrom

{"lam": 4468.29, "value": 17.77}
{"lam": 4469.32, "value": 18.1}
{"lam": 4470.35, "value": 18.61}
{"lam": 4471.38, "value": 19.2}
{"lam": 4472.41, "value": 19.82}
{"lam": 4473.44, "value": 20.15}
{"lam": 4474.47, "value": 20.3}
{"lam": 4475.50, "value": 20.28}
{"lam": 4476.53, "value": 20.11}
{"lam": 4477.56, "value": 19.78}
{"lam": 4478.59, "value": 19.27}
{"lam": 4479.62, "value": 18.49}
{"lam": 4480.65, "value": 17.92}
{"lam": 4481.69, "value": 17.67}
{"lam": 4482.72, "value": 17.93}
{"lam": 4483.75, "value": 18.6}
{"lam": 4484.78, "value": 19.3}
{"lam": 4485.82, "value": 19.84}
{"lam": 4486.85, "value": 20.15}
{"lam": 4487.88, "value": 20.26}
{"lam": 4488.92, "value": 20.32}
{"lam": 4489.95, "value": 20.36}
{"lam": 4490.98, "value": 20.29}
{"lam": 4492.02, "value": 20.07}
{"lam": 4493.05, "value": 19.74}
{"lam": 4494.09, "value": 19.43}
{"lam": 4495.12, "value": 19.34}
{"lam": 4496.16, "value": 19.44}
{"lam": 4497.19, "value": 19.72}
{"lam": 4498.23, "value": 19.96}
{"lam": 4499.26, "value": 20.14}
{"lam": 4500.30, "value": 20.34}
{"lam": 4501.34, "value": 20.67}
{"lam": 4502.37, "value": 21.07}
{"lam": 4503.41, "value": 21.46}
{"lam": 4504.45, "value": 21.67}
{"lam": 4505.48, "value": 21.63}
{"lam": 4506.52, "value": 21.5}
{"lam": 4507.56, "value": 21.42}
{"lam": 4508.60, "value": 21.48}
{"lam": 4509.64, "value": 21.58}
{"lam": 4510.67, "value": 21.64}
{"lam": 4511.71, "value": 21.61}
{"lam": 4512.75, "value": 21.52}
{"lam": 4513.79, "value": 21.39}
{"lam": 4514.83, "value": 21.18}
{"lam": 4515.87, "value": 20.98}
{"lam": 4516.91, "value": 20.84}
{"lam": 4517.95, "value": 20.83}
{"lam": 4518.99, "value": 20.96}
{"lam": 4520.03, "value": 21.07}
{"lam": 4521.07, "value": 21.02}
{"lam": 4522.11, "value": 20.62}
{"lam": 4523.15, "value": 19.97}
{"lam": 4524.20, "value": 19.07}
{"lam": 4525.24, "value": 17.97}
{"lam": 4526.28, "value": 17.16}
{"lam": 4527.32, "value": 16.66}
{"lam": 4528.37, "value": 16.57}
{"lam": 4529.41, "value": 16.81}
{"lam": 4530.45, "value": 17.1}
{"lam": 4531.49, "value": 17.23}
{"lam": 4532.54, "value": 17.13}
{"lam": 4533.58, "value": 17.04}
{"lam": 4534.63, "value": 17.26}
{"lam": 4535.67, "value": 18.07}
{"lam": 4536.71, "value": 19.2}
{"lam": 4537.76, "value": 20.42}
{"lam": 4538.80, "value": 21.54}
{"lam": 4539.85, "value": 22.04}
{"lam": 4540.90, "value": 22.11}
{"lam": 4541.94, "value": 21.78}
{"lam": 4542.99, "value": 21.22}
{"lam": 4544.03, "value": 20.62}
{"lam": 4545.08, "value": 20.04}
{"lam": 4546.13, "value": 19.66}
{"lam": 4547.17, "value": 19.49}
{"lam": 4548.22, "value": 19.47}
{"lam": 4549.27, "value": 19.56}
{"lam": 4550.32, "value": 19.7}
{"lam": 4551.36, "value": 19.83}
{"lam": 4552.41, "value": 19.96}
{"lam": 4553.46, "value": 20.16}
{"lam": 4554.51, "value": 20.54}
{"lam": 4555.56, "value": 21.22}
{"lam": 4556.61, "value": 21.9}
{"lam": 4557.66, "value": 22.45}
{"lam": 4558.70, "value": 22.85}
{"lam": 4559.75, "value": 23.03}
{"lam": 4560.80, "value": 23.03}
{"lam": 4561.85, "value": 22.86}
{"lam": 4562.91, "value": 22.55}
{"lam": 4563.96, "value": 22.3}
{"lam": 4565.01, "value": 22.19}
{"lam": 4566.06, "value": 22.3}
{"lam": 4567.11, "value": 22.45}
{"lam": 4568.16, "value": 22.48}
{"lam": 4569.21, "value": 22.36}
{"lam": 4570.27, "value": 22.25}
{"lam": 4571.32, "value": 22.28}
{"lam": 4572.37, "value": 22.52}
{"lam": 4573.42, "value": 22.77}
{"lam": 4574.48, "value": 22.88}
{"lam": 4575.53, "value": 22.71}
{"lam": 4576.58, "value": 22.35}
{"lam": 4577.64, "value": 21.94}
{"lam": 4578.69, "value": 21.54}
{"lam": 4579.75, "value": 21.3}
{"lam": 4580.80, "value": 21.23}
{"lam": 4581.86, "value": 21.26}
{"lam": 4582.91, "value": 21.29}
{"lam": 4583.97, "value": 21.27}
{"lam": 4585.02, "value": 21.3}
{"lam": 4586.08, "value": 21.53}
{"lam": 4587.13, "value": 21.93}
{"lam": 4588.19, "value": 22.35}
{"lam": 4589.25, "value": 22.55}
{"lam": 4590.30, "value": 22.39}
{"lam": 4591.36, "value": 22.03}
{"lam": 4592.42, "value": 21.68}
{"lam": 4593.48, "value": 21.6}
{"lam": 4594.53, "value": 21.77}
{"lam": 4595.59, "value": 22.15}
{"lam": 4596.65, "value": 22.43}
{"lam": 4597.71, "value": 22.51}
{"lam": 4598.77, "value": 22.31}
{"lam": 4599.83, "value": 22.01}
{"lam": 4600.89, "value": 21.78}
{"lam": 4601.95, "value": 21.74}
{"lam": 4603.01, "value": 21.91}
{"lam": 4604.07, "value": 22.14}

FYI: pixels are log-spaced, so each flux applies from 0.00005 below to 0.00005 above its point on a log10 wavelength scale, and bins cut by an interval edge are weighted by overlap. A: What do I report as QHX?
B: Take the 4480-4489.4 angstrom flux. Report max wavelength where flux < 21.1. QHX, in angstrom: 4488.92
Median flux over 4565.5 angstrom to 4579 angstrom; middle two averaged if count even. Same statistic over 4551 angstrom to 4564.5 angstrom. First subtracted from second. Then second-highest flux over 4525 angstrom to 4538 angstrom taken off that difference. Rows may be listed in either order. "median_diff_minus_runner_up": -19.3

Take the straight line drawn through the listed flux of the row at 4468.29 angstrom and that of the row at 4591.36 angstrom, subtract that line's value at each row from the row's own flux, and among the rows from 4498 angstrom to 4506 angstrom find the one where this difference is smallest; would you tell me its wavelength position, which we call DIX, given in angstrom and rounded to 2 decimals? 4498.23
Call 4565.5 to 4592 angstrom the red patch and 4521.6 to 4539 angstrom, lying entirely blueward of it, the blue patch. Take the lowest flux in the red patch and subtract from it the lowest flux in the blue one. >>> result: 4.7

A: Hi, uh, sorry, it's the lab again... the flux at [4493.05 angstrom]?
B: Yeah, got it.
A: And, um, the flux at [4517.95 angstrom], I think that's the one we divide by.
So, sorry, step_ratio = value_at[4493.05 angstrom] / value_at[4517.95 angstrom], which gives 0.95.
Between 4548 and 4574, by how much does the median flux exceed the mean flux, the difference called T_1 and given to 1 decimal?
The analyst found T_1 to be 0.6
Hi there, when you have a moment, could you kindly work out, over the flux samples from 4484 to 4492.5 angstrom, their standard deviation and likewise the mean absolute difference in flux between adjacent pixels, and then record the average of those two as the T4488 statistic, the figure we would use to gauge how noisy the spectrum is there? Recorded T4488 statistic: 0.3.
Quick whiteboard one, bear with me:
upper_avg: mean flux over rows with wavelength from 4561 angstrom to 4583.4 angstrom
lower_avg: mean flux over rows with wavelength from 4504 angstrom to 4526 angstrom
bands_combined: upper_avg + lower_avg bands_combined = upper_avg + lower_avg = 43.1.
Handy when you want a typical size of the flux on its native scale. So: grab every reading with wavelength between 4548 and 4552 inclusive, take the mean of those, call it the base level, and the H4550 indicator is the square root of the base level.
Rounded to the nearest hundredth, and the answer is 4.43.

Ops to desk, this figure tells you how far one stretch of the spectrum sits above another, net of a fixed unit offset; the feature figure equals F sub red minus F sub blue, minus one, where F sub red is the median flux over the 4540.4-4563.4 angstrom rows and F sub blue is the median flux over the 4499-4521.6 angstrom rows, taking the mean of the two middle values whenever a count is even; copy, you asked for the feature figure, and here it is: -1.4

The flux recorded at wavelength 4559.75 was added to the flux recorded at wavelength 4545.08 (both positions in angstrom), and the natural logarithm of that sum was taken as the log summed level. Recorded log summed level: 3.76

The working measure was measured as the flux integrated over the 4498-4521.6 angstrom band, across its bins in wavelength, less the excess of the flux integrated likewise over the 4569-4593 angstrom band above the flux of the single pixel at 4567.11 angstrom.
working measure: -6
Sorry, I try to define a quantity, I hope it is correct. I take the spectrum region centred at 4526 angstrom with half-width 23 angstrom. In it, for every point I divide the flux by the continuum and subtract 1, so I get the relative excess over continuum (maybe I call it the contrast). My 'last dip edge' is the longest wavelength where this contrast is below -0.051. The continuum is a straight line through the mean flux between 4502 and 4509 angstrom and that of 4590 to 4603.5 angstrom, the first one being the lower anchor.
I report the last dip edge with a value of 4548.22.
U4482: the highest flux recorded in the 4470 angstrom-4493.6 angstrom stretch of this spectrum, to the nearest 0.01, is 20.36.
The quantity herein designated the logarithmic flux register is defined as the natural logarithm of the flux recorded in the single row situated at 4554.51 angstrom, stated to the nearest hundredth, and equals 3.02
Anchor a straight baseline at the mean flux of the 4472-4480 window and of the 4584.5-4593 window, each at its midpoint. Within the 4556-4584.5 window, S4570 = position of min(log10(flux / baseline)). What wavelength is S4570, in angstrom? 4583.97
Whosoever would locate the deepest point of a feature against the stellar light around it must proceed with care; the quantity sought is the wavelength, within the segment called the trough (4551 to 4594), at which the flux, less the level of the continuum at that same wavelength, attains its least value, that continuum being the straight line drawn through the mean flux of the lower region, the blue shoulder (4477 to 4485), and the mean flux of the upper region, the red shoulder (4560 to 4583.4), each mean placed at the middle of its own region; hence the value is 4551.36 angstrom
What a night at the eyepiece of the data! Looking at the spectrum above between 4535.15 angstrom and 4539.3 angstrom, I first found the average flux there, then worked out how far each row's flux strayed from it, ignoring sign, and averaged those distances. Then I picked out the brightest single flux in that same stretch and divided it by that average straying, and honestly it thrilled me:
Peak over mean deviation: 18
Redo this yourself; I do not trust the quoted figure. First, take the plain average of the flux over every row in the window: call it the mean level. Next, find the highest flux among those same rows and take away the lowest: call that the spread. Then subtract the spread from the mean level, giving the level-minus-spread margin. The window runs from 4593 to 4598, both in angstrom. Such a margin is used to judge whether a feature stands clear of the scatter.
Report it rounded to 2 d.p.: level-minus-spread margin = 21.18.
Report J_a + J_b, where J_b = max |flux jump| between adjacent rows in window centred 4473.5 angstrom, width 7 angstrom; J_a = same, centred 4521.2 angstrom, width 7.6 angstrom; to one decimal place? 1.5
